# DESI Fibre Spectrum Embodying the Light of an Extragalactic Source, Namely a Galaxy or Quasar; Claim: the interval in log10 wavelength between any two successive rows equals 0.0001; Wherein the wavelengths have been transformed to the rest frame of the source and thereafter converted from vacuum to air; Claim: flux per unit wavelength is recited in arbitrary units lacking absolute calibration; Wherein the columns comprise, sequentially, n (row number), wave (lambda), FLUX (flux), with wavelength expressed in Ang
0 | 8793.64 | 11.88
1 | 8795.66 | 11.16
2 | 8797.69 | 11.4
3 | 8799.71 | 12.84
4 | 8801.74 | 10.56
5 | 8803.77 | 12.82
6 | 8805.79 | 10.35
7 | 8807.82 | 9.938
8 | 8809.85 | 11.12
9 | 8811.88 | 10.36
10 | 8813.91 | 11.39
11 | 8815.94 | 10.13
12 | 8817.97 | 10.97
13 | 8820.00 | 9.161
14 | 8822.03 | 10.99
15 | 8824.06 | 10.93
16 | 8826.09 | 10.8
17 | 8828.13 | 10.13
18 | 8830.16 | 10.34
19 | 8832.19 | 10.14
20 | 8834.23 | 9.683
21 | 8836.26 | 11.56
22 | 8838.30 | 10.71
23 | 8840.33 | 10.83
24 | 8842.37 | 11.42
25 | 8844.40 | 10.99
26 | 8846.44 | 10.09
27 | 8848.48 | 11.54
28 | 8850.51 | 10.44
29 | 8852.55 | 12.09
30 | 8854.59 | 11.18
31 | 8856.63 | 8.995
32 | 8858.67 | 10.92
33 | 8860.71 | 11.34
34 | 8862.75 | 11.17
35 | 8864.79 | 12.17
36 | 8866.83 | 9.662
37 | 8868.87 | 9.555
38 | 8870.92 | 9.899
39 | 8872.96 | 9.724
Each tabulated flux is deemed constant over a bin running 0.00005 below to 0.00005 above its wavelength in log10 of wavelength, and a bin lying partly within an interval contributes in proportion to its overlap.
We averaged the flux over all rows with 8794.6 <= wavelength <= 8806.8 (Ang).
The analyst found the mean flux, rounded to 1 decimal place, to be 11.5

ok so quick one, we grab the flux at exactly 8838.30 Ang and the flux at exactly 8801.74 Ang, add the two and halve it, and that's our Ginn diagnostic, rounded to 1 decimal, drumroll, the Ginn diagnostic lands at 10.6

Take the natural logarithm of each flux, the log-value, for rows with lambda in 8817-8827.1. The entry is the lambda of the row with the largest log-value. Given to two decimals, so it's 8822.03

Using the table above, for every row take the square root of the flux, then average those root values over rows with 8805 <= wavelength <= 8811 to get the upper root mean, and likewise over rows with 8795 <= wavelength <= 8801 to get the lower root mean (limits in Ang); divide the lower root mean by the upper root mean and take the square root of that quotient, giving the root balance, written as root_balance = 1.03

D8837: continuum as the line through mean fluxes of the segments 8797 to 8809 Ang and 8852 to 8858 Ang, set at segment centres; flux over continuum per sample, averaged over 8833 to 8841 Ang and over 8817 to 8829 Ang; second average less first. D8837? -0.03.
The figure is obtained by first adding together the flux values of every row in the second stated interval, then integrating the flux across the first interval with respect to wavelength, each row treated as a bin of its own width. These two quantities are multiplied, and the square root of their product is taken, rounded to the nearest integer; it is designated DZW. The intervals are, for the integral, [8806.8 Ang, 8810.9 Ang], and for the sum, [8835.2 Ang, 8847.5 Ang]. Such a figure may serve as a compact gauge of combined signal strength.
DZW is 53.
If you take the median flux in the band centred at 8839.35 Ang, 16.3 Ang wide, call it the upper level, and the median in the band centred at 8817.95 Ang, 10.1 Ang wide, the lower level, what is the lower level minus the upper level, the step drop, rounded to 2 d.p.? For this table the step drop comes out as 0.20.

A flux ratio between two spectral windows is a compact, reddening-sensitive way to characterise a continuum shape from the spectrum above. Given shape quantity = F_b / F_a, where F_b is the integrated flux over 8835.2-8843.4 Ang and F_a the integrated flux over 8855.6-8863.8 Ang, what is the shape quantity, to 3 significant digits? 1.05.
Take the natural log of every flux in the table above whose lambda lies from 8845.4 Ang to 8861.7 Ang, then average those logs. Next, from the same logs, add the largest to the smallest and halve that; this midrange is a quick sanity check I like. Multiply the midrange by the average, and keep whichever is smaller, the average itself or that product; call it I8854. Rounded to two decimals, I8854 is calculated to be 2.38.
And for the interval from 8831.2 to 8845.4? 2.37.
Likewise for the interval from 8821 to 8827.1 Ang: 2.39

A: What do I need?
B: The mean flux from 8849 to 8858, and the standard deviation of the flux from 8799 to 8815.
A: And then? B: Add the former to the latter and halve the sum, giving 5.9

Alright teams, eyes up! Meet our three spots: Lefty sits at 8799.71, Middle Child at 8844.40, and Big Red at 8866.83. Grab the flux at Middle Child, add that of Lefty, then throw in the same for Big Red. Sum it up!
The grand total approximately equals 33.5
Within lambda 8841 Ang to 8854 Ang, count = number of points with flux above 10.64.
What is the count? 4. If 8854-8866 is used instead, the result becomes 5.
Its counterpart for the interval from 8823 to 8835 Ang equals 2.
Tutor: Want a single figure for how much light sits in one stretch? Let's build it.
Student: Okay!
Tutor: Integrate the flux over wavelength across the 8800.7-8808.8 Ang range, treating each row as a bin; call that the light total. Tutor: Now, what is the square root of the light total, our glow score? 9.41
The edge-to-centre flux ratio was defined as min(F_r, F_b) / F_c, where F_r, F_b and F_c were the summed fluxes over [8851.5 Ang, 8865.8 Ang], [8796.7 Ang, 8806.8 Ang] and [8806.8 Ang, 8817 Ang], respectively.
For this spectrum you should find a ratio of 1.1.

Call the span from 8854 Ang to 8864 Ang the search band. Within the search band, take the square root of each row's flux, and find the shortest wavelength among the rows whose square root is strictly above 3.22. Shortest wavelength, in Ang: 8854.59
